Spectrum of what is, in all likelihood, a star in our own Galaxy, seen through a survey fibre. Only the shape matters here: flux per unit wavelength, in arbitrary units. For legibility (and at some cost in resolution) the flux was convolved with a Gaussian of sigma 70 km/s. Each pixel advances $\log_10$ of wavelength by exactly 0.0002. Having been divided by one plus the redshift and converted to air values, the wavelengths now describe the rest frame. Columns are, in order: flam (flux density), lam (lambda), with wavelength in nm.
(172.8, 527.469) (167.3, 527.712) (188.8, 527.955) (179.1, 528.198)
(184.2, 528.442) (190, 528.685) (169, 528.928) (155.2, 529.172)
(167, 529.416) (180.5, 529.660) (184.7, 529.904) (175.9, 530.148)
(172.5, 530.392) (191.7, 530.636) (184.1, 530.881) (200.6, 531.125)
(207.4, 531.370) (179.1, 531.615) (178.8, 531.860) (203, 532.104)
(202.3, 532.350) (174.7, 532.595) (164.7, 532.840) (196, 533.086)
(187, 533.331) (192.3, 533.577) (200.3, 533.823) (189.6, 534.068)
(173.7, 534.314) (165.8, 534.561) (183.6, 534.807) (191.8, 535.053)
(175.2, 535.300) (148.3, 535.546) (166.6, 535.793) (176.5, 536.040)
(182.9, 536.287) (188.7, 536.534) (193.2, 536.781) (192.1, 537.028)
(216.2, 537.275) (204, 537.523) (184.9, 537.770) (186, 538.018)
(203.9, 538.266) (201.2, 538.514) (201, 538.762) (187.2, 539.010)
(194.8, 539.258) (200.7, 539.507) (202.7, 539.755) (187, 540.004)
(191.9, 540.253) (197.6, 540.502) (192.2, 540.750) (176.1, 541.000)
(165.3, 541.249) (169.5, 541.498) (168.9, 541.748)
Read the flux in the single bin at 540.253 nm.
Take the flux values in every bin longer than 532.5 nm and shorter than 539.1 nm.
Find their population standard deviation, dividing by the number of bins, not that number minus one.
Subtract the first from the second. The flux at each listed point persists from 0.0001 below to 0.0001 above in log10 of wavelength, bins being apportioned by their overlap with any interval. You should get -177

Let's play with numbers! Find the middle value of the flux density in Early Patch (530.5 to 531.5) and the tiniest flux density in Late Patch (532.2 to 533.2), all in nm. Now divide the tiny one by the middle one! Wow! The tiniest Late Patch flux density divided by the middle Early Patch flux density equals 0.84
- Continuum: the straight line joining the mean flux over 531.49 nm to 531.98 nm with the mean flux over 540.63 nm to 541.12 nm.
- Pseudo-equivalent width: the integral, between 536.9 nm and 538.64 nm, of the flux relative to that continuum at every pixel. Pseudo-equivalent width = 1.9 nm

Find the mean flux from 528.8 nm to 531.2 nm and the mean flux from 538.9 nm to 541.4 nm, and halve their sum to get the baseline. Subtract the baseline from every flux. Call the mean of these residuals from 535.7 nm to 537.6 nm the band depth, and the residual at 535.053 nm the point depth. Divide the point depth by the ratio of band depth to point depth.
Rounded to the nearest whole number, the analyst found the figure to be 10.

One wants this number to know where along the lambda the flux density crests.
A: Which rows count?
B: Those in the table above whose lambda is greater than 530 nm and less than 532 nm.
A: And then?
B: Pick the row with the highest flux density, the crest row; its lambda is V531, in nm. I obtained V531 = 531.370 nm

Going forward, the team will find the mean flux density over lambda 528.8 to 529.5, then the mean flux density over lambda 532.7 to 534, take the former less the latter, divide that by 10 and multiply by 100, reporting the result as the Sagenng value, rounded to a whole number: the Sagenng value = -243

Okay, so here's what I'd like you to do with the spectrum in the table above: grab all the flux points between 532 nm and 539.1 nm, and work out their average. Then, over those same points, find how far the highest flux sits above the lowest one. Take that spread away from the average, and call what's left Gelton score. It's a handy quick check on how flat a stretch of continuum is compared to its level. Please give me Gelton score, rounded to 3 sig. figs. 119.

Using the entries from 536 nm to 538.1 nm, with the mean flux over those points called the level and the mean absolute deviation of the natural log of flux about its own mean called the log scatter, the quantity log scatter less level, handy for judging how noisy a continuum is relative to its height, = -192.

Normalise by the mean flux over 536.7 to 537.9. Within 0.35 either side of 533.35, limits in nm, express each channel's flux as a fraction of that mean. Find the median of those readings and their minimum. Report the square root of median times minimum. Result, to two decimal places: 0.96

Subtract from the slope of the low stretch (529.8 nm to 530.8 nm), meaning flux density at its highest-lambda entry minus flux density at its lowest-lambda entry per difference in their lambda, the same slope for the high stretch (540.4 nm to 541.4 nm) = 53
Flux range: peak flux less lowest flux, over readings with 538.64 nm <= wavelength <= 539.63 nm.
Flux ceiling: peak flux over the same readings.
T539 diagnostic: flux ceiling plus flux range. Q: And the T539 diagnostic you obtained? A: 215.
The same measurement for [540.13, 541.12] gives 219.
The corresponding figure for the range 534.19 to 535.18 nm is 218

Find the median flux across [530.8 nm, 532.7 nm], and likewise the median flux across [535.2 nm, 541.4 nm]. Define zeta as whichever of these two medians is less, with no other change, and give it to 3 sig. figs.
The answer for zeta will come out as 192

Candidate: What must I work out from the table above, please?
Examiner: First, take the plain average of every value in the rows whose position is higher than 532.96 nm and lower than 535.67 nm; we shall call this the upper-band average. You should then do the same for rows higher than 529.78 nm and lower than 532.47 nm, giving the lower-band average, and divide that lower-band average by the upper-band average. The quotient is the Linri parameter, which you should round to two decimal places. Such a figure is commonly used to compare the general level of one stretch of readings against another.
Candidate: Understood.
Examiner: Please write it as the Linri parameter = 1.04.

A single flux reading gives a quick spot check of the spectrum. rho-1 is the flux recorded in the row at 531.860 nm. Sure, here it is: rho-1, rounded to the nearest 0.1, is 178.8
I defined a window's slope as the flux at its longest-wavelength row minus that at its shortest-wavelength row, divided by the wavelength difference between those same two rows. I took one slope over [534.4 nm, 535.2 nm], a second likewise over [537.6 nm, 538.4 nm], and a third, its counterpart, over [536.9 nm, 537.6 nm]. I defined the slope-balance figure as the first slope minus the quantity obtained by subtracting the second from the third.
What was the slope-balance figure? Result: 67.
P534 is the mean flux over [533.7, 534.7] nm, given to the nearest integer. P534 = 182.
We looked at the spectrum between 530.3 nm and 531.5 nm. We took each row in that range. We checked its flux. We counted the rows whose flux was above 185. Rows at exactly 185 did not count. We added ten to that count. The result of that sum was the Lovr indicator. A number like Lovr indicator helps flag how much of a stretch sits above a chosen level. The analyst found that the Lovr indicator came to 13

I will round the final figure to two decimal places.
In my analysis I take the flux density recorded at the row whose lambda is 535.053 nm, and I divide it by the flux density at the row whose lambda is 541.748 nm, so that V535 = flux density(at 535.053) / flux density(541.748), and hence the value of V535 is 1.14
